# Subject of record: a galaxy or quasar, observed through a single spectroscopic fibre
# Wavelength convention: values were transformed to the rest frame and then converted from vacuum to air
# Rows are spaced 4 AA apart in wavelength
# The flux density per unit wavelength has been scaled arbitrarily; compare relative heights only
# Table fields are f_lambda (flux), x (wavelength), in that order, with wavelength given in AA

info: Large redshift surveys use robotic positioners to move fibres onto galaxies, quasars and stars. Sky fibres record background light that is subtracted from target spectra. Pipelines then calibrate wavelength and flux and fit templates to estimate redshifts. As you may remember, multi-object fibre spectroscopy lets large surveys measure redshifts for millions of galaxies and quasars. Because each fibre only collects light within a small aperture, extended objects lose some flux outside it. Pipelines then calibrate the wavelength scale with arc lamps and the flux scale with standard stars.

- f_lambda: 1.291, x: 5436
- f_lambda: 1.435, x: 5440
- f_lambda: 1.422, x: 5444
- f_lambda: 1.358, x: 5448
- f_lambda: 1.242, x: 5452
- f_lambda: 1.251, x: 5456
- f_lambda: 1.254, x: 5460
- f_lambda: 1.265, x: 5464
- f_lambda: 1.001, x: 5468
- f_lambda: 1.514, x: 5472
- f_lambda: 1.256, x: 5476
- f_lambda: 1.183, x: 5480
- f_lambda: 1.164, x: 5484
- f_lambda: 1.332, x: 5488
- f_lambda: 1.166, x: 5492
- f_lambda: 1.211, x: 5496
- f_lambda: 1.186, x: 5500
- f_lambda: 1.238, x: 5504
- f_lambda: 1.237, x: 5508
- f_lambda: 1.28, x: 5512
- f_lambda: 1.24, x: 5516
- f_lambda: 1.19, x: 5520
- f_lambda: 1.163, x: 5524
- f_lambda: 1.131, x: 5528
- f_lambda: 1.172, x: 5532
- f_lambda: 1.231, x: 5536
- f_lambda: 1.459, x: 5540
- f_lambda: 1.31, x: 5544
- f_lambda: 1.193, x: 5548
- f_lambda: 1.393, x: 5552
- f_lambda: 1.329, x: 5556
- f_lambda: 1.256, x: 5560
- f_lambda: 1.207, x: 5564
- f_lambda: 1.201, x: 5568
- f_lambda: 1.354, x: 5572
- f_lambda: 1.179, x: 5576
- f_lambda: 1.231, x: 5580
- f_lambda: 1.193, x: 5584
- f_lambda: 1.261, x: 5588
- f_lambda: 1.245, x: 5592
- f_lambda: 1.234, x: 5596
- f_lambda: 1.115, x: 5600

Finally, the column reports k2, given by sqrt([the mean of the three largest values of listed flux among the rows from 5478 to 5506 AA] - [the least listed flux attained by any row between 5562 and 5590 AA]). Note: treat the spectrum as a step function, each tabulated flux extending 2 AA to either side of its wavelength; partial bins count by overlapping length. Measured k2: 0.29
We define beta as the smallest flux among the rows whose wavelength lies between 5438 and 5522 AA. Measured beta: 1.001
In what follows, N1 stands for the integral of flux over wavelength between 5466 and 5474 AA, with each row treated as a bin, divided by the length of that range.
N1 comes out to 1.26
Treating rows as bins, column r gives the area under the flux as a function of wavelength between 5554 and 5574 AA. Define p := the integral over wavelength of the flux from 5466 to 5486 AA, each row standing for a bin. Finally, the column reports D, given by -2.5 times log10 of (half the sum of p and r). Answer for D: -3.49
